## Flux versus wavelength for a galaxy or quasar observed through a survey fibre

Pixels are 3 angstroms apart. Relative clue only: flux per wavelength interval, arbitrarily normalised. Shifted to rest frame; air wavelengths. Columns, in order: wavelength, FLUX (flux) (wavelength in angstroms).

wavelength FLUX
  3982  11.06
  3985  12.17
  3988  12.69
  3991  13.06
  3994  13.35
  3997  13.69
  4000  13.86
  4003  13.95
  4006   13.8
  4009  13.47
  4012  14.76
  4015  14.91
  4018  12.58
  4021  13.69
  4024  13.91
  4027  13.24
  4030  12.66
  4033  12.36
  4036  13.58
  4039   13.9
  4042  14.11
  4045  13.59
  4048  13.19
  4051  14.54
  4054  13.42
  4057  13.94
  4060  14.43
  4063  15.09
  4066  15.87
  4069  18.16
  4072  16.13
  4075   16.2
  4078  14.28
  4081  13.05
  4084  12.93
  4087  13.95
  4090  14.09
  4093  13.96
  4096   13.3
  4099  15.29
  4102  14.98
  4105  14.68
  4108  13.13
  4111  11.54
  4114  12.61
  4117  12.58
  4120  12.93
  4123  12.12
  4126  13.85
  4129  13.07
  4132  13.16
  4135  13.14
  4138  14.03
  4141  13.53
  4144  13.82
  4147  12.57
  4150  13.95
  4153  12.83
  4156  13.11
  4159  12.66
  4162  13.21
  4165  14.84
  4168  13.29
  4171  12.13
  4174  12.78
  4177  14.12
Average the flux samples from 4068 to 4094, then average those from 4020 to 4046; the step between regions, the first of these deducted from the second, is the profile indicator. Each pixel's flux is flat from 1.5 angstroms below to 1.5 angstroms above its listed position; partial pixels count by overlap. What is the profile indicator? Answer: -1.3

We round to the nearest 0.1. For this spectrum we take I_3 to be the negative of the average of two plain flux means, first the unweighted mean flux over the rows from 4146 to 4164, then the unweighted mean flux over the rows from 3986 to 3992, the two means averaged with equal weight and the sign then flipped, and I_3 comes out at -13.0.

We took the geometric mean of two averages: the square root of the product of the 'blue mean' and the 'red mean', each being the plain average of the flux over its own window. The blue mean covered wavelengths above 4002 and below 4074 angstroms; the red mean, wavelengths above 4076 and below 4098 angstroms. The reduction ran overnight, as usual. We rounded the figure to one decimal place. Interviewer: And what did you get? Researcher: 13.9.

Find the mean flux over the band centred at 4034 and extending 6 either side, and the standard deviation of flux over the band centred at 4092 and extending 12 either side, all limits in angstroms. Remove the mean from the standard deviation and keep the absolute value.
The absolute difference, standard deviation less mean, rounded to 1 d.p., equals 12.3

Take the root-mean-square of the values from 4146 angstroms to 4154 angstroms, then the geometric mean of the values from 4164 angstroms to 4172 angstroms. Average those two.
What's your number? 13.3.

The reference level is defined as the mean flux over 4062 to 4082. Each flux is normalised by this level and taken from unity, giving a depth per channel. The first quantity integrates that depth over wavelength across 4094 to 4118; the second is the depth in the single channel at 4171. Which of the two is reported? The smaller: 0.22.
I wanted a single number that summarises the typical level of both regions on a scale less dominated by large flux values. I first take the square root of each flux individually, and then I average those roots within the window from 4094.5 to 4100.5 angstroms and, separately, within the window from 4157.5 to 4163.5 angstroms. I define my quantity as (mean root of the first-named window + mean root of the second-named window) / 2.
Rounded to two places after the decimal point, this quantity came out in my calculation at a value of 3.69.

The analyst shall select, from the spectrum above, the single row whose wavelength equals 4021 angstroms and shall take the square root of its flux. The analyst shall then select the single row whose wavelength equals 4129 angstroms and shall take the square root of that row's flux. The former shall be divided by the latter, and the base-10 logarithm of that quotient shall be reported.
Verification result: 0.010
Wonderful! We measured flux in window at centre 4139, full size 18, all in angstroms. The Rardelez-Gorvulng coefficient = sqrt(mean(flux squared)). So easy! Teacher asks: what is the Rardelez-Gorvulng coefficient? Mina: 13.4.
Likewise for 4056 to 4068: 14.9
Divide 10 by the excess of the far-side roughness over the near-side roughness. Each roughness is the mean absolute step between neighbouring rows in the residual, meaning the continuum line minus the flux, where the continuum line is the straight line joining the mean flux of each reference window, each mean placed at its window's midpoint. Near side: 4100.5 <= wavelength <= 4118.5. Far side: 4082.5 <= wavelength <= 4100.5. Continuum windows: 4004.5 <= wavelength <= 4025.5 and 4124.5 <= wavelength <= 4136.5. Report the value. -92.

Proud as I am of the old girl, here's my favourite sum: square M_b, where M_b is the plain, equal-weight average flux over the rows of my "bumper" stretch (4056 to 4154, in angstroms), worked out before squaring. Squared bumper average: 194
